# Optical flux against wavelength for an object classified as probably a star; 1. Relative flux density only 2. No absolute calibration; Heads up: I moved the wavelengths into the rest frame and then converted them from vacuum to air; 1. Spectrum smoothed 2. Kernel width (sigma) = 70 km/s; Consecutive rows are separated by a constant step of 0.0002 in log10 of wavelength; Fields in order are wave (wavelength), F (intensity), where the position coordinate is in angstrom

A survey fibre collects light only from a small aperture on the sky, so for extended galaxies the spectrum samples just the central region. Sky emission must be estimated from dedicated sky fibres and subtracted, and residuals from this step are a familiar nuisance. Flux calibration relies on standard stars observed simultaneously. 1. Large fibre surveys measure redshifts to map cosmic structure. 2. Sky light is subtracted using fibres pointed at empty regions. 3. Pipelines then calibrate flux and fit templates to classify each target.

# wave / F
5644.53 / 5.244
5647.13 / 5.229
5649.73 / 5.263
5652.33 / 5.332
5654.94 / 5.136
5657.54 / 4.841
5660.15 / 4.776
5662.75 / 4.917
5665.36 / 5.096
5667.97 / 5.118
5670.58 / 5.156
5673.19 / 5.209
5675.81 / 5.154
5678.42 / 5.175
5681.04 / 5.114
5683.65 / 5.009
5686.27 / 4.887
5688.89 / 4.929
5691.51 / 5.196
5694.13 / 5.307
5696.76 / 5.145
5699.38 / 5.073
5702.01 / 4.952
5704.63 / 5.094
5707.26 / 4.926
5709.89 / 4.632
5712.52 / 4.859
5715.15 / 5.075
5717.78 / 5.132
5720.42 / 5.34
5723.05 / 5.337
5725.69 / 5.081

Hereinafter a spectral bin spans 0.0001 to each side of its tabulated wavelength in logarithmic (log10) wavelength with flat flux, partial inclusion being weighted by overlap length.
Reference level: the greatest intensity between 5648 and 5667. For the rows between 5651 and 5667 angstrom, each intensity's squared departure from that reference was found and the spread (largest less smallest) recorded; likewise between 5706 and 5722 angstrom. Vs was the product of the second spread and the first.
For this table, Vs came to 0.15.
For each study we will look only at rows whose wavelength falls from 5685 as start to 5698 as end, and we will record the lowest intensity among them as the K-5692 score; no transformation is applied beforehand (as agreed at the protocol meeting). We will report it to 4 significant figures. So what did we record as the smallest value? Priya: 4.887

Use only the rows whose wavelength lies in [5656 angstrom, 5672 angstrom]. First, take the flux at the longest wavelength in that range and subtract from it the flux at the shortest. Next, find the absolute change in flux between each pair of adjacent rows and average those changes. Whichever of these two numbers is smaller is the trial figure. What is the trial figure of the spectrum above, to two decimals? 0.09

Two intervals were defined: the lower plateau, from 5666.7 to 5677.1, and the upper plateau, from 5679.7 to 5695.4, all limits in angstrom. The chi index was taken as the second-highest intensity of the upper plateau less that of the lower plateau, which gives 0.04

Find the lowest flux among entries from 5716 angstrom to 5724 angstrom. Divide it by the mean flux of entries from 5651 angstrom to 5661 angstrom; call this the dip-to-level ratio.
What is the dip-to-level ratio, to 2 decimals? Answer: 1.02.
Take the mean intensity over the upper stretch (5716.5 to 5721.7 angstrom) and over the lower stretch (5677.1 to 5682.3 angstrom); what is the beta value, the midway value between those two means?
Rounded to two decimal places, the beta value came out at 5.19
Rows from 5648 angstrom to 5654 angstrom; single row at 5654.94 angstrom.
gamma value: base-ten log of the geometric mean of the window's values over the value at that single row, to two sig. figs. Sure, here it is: 0.013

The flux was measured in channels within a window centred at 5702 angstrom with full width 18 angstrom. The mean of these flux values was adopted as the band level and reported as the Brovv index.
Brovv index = 5.02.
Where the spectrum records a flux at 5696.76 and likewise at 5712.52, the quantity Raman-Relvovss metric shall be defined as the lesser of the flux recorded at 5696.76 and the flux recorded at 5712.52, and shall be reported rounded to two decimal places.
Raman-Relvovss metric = 4.86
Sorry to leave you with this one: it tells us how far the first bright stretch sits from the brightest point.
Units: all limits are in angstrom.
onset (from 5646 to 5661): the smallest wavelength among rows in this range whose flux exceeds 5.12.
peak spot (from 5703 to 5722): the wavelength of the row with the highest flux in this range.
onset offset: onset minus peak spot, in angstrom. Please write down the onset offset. -73.3 angstrom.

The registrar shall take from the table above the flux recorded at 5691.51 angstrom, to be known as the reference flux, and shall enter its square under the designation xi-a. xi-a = 27.0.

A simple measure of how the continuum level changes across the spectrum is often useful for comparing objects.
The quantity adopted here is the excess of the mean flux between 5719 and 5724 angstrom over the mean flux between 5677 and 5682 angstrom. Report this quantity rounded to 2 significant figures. 0.19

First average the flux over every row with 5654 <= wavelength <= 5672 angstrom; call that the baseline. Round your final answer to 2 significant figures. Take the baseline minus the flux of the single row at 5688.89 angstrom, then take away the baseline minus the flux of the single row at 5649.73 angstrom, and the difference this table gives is 0.33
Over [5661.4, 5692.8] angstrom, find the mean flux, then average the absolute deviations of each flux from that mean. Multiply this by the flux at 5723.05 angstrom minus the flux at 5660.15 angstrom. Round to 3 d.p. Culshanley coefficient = 0.054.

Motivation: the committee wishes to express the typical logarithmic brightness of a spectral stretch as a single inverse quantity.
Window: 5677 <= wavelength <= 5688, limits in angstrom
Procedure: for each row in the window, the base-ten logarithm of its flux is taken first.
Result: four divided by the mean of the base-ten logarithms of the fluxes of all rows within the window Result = 5.69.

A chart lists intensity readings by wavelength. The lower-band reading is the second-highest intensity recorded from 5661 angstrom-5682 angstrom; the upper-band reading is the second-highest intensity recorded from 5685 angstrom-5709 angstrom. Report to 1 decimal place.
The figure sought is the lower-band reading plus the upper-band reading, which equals 10.4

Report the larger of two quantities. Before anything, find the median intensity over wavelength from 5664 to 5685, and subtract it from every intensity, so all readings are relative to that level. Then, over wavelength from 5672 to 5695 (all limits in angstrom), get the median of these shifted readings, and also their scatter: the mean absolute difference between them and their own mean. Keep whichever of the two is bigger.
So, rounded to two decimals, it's 0.11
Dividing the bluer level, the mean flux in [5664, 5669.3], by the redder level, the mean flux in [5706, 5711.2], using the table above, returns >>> 1.07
